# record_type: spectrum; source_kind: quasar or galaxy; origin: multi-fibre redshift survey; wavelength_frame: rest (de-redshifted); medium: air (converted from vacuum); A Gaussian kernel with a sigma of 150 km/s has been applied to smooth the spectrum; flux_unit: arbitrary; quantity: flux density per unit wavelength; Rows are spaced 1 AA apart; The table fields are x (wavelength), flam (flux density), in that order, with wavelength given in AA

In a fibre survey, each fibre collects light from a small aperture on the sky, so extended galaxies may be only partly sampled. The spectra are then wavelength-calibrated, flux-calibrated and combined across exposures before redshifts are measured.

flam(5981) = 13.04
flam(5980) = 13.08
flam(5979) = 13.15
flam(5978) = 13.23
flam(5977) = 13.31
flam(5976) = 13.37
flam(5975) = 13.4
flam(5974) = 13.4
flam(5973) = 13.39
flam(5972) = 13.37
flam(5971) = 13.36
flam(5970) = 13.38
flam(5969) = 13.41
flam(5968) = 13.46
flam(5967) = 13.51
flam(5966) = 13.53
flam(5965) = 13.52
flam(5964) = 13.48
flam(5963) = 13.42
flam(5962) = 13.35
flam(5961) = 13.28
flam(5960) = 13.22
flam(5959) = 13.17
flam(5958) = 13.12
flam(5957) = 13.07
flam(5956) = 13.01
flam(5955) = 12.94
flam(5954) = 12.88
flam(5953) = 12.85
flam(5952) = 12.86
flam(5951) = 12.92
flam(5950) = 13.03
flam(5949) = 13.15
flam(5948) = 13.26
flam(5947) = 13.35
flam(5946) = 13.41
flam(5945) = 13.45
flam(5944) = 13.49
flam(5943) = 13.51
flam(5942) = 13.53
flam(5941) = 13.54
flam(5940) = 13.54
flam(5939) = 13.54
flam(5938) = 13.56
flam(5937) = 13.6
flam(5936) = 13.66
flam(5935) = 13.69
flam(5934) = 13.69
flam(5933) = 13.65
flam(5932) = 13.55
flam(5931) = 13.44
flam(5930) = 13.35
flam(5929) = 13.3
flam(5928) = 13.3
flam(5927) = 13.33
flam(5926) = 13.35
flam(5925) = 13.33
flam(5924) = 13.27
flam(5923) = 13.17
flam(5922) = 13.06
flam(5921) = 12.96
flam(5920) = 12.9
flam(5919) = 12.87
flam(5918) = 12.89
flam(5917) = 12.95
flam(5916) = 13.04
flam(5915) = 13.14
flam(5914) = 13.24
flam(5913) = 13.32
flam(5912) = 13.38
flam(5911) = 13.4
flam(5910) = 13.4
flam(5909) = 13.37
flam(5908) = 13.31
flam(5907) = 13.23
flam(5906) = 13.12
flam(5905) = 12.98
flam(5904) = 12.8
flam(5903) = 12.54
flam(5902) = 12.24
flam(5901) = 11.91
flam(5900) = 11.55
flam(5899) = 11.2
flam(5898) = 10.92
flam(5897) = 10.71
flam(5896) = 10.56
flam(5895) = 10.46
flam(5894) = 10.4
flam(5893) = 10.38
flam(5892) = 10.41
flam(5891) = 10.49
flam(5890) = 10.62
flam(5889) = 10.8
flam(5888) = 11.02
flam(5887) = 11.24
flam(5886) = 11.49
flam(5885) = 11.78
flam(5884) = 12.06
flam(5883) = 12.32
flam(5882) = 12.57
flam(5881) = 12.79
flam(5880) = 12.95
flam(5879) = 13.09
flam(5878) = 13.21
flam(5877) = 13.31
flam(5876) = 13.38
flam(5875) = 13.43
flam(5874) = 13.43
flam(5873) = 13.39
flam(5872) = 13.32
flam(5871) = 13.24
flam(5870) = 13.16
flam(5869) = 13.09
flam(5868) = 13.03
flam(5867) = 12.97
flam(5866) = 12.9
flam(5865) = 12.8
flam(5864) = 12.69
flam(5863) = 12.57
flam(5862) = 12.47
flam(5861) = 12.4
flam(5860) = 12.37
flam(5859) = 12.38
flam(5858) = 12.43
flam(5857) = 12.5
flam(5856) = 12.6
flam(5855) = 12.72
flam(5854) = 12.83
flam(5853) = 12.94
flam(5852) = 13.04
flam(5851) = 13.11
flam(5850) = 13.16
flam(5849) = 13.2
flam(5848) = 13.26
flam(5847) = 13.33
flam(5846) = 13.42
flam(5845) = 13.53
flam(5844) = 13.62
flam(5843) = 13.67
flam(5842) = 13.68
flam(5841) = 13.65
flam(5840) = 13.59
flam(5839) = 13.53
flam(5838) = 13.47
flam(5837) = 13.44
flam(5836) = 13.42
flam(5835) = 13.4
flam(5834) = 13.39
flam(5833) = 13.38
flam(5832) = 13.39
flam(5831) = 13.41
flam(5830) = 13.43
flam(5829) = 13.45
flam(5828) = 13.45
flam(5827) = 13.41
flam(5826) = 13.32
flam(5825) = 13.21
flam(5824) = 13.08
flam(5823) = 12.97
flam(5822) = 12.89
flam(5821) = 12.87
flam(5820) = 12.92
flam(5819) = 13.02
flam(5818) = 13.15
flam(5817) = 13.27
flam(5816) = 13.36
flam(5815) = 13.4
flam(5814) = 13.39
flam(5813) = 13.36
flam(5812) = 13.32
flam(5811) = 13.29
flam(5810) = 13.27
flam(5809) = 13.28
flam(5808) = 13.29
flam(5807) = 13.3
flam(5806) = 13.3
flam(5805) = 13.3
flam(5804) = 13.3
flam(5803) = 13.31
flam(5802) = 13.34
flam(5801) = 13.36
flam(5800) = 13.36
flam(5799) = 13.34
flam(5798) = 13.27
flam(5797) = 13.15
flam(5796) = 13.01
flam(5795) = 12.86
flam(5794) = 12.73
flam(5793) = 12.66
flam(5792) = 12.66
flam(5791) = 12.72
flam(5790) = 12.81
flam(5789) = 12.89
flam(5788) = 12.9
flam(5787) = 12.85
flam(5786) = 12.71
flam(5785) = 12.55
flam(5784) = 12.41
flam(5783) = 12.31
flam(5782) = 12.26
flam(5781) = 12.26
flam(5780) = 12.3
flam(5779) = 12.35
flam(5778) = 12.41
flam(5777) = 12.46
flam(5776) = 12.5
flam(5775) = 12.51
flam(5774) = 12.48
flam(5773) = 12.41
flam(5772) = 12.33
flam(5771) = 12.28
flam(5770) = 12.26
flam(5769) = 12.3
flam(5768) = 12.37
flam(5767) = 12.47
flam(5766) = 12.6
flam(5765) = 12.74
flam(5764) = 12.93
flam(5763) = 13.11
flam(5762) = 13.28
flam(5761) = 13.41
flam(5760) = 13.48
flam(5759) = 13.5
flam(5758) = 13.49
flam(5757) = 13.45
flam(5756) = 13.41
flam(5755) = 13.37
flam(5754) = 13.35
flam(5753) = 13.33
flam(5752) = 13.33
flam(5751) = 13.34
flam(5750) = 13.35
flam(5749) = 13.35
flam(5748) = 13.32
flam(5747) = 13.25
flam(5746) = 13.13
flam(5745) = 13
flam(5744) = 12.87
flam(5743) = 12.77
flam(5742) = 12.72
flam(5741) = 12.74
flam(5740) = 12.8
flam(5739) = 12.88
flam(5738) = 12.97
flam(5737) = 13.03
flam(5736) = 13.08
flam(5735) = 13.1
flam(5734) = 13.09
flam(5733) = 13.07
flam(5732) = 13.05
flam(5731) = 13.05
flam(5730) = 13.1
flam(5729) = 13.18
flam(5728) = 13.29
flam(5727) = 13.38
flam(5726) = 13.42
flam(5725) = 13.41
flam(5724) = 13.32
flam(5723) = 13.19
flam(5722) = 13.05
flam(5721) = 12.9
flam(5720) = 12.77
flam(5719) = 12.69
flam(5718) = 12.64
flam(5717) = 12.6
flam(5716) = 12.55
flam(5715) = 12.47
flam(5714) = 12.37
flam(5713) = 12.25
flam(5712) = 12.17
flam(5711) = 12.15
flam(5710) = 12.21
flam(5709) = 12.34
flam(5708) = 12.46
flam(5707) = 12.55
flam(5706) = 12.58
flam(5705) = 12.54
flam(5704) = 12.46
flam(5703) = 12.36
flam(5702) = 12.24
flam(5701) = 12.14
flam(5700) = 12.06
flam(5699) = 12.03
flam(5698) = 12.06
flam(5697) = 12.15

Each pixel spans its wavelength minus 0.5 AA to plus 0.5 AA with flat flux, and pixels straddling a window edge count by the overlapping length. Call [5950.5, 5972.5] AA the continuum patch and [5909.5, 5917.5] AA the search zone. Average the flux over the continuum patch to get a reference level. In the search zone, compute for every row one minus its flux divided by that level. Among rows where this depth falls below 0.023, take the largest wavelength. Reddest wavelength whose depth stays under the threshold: 5917 AA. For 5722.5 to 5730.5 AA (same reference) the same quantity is 5730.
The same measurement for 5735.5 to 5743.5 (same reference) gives 5738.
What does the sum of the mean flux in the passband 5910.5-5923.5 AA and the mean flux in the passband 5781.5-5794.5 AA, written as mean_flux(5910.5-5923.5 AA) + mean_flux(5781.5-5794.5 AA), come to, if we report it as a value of 25.8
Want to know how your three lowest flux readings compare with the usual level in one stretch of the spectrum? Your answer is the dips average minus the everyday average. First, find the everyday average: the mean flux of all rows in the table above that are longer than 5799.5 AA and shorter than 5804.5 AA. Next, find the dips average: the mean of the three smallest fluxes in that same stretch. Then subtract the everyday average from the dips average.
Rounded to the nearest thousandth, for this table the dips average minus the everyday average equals -0.017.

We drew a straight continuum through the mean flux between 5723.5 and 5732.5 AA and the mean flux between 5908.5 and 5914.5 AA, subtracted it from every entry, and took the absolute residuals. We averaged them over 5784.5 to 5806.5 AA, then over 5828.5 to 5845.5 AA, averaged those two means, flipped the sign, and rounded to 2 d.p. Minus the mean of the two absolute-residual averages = -0.24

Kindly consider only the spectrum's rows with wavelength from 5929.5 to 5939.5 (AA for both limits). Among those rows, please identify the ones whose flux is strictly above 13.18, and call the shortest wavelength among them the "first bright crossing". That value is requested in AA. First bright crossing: 5930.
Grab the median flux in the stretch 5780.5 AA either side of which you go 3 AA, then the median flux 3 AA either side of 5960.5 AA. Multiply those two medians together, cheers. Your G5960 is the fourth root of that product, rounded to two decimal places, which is 3.57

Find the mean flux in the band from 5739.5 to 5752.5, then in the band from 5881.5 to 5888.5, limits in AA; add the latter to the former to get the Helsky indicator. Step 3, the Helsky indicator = 24.9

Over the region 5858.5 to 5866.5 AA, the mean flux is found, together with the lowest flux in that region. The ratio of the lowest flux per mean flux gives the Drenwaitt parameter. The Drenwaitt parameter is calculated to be 0.984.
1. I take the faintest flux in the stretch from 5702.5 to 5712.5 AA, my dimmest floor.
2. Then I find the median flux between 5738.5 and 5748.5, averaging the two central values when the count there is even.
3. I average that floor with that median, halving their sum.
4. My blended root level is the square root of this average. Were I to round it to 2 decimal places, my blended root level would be 3.54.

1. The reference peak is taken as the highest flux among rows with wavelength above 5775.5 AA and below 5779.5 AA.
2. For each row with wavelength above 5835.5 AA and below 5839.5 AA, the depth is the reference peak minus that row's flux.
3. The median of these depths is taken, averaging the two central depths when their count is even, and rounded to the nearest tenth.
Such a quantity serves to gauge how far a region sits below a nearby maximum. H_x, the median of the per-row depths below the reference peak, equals -1.0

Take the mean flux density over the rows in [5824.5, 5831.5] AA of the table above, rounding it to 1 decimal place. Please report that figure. 13.4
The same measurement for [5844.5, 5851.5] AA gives 13.3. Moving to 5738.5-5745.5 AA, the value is 12.8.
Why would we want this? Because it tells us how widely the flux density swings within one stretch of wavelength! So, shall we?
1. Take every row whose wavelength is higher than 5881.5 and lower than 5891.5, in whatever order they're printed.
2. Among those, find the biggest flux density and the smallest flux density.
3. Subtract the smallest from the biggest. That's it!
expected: 2.08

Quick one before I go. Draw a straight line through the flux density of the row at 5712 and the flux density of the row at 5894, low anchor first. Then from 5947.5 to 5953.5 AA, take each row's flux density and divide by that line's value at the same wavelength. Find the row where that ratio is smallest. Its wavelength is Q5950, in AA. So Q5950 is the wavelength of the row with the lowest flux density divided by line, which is 5952 AA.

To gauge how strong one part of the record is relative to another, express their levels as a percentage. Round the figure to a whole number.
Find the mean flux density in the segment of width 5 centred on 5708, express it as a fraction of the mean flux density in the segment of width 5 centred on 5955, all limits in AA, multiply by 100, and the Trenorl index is 96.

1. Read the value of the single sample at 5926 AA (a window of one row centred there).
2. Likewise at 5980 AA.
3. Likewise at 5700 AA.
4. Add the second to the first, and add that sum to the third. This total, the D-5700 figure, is 38.5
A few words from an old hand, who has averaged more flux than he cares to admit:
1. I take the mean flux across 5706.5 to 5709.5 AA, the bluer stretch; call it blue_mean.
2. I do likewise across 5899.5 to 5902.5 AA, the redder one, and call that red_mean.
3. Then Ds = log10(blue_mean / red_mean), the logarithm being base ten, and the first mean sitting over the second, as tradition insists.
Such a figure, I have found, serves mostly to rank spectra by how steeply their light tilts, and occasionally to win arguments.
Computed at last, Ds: 0.020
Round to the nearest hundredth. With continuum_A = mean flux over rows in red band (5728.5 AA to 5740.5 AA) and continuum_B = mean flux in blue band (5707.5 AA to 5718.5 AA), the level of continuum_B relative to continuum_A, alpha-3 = 0.95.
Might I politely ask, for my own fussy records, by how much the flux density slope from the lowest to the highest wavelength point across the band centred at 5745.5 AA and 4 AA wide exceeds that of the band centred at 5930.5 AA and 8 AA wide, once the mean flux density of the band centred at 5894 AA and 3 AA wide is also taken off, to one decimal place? -10.3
